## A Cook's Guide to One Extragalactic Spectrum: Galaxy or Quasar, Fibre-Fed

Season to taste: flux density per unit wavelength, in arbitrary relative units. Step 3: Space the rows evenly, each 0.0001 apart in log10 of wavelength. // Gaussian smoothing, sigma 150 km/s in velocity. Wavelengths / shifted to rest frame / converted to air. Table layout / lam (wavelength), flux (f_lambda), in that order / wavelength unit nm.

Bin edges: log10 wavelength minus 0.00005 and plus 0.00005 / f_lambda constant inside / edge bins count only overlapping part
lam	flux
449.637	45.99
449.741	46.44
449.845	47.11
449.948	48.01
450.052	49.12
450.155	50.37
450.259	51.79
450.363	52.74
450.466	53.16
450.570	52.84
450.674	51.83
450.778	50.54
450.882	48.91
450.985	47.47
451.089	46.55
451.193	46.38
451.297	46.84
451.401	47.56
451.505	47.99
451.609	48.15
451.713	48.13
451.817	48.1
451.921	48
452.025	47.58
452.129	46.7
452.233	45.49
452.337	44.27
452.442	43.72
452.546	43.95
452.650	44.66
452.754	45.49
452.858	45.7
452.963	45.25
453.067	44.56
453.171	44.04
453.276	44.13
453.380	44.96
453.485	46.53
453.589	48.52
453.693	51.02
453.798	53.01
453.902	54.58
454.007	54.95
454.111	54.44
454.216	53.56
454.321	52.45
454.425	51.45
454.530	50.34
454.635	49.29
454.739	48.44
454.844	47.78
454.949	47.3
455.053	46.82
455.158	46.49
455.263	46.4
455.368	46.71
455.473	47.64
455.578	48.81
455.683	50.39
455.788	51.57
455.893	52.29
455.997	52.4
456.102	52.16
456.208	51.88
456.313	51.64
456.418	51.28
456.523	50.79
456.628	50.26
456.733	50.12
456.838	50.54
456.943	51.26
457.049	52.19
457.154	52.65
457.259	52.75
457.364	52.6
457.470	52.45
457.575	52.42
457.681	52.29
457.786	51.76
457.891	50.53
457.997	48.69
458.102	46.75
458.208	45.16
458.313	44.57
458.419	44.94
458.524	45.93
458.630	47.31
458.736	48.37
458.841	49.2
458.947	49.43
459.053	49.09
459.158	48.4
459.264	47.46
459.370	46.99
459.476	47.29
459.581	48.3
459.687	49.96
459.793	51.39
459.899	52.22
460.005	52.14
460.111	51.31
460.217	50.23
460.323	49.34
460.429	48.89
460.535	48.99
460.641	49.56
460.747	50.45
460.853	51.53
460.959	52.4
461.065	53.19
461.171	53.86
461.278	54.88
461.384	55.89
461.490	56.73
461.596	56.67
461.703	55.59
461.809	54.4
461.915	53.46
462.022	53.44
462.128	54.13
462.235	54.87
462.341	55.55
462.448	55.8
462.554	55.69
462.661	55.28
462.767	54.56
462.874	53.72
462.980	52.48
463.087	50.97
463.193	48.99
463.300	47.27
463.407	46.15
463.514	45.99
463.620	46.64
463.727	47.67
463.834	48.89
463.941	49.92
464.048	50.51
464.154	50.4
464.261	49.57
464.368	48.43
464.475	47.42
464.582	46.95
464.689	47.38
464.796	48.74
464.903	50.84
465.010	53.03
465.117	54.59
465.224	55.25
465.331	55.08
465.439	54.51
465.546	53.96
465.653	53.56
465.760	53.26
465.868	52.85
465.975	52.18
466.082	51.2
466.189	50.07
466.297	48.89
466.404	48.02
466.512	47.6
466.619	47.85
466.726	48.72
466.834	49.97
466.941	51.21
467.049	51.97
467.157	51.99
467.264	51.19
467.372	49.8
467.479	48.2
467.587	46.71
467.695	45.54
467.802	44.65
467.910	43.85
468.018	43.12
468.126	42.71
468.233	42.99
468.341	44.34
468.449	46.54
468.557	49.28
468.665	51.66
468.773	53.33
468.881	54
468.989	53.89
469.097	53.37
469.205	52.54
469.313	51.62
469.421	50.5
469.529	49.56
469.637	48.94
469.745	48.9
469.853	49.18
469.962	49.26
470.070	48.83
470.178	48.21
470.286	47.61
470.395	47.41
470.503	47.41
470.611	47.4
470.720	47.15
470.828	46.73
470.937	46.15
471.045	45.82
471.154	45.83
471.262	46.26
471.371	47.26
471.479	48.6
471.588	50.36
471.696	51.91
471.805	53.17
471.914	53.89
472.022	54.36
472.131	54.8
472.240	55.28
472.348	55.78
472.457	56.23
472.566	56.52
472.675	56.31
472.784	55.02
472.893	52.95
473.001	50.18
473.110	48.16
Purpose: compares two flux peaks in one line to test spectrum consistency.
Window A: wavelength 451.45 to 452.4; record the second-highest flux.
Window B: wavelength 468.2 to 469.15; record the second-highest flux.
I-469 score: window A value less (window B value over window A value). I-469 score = 47.0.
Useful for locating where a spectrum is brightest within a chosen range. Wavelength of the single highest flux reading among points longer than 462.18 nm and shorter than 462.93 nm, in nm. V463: 462.448 nm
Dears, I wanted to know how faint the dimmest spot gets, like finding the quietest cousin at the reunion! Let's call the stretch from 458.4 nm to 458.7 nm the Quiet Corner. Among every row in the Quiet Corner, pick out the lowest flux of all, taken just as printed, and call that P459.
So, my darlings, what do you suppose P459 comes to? 44.94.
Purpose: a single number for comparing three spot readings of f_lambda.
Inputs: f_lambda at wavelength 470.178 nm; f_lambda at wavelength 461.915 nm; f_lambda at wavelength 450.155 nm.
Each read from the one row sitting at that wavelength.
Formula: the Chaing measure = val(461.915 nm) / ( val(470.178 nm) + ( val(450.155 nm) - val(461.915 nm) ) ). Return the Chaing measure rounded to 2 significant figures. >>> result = 1.2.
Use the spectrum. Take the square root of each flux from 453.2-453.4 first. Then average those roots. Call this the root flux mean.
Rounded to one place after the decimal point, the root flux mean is 6.7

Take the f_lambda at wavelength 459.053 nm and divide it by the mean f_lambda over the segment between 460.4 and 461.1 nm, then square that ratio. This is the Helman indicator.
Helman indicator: 0.94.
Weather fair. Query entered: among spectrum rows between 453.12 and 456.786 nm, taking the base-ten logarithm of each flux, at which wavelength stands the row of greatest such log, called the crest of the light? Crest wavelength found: 454.007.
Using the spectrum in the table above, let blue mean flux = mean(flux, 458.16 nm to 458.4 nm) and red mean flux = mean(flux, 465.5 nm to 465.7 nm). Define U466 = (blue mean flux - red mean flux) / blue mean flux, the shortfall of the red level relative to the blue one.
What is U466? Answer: -0.20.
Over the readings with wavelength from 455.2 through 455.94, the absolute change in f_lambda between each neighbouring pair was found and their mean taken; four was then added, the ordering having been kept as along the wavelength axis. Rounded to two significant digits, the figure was 5.0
